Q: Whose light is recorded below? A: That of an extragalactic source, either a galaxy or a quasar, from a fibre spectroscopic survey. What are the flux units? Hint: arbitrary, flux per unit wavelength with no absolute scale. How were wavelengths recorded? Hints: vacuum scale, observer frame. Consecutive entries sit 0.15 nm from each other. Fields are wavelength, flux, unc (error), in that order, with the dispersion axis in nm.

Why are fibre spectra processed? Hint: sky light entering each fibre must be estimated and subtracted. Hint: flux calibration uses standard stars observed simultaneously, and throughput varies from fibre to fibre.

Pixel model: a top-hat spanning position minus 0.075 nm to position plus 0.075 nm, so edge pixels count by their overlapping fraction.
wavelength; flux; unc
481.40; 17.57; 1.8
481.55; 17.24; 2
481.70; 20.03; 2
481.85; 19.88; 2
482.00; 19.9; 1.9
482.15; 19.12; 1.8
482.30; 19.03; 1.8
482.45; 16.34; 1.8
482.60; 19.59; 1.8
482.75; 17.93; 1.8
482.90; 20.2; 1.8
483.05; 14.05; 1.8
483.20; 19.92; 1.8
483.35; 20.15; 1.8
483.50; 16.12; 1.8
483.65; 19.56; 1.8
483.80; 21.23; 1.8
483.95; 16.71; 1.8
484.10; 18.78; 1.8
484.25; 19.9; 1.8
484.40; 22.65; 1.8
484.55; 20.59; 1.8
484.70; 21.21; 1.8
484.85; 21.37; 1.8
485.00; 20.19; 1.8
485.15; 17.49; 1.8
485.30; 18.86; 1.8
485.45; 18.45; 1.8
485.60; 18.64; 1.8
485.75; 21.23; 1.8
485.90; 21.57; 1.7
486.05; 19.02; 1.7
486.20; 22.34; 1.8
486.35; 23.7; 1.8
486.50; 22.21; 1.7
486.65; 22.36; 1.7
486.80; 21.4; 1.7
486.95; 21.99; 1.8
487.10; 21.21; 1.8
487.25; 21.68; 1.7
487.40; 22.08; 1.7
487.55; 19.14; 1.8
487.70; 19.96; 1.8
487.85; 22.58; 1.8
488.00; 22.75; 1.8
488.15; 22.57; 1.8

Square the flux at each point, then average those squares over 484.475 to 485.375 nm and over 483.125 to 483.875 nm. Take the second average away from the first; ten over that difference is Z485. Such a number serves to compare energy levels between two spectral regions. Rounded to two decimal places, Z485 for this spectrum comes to 0.48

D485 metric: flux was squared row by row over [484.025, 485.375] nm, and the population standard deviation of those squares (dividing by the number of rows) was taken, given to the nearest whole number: 59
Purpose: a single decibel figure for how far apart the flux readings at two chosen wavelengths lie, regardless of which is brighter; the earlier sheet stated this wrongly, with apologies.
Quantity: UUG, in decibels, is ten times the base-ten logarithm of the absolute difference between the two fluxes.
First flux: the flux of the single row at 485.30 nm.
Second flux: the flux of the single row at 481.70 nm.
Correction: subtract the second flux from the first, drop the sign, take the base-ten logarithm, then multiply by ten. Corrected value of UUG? 1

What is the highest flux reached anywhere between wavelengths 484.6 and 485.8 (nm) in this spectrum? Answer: 21.37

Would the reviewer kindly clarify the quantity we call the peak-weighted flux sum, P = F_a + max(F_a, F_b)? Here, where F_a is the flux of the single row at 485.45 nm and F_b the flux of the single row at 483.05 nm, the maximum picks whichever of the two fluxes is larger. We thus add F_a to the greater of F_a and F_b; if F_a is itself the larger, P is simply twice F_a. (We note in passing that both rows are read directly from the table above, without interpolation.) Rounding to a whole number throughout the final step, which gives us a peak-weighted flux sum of 37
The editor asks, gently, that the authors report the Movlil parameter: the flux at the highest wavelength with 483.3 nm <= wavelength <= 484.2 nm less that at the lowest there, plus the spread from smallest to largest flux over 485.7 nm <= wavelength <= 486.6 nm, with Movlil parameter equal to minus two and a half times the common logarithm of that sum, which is -1.3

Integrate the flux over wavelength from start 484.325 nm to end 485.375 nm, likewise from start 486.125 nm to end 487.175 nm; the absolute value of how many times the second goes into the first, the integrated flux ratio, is 0.917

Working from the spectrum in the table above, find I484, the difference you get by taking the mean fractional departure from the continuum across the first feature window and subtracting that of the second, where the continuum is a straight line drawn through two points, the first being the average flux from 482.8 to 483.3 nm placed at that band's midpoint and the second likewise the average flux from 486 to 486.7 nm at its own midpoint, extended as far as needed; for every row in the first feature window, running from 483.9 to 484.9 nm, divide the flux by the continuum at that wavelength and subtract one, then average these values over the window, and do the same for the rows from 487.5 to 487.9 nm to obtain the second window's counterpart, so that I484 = 0.15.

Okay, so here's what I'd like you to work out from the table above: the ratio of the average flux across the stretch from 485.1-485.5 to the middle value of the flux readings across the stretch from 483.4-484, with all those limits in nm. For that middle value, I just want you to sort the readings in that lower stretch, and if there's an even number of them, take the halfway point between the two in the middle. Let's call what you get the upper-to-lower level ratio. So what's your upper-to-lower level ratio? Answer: 1.01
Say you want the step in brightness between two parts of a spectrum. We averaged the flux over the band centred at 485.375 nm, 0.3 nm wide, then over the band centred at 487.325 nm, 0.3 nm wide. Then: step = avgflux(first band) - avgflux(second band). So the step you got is -3.2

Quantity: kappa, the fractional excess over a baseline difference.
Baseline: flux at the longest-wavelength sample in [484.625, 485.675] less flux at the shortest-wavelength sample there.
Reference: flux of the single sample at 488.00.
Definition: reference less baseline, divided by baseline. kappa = -10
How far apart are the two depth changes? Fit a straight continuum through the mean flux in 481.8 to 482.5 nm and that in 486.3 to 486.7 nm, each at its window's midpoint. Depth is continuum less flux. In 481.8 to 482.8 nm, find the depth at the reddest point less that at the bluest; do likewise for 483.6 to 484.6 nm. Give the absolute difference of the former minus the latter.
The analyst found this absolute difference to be 3.0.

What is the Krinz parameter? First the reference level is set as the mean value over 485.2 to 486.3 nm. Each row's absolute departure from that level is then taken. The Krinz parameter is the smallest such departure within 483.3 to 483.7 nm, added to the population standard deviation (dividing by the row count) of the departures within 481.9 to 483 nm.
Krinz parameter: 1.3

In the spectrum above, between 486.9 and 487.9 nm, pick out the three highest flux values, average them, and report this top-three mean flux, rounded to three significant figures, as 22.2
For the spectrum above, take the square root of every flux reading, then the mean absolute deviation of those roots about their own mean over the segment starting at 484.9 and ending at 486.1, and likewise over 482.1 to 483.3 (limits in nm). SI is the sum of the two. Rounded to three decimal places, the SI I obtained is 0.327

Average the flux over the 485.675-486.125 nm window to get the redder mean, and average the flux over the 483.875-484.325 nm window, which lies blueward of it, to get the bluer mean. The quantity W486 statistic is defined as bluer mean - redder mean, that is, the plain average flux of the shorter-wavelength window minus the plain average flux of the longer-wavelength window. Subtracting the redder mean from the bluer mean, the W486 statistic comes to -2.14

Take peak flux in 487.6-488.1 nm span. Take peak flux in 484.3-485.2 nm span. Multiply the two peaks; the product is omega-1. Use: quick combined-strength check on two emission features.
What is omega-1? 515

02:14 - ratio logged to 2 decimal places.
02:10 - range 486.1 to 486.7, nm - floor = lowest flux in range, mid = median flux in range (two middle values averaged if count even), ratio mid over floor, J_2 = 1.01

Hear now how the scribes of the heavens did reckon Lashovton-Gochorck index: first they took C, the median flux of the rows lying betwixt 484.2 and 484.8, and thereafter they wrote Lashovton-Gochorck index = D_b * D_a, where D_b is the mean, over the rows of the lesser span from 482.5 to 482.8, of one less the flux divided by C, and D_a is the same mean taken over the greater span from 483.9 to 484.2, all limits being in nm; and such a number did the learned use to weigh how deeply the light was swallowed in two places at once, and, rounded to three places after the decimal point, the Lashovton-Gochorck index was 0.015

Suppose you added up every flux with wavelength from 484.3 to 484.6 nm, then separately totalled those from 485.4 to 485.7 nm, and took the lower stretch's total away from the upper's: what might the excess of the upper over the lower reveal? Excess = -6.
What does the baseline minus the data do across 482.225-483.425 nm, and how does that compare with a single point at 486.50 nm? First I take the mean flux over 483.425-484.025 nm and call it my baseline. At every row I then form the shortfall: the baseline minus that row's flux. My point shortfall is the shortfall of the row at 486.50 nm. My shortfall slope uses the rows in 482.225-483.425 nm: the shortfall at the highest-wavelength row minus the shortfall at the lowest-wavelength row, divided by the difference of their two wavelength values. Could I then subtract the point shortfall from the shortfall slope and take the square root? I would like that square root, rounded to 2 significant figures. 1.7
